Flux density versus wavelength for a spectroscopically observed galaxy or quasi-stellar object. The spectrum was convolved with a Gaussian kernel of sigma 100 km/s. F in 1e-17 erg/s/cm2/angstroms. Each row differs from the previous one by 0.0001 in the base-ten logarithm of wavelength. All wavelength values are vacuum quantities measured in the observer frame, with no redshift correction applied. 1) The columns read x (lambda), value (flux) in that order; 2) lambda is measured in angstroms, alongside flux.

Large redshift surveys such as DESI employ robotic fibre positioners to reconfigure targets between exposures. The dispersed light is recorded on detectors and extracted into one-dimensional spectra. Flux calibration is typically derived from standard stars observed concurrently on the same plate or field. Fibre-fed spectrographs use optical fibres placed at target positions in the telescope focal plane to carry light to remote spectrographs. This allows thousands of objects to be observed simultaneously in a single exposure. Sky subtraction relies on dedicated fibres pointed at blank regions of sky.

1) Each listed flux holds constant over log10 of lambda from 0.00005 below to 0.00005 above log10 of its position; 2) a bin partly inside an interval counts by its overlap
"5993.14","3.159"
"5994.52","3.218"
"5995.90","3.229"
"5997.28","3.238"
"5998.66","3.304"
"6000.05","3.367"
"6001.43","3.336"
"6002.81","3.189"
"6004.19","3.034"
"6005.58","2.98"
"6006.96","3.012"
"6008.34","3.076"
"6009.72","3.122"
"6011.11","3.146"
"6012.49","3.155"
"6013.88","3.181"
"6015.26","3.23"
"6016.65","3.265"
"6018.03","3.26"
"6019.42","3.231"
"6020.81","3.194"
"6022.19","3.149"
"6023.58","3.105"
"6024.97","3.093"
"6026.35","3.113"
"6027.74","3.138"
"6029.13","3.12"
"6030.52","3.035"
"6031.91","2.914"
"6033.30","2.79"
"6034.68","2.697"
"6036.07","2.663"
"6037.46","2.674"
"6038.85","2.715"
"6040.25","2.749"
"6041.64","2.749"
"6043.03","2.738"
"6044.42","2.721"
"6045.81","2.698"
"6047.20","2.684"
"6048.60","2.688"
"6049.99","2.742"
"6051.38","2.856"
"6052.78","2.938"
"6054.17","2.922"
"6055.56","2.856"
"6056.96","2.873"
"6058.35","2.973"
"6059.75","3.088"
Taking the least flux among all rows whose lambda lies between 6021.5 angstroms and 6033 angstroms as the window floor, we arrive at 2.914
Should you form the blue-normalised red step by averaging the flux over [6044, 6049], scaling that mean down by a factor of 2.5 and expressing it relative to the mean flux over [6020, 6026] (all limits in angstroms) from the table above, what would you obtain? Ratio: 0.34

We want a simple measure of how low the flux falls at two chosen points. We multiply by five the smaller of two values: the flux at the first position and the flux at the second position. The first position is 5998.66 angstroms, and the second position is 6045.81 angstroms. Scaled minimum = 13.49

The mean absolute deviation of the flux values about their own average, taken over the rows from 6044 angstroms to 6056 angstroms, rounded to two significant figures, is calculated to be 0.092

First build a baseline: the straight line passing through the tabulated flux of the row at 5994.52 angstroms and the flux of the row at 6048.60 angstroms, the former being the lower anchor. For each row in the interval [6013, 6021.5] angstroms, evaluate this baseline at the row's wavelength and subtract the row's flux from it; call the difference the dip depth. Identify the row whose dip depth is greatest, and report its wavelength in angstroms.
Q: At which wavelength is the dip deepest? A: 6013.88 angstroms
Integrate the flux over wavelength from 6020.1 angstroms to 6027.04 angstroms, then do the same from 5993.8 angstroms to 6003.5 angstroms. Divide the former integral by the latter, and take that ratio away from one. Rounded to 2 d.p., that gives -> 0.31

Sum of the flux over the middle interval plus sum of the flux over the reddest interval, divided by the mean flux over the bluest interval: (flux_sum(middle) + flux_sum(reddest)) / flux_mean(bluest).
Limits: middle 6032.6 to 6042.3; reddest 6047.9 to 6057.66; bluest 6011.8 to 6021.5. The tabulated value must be 12.1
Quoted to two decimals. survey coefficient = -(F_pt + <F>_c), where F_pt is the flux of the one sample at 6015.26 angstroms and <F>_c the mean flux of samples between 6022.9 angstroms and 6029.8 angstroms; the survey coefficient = -6.34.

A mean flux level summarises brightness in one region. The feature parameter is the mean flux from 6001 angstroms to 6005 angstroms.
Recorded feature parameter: 3.2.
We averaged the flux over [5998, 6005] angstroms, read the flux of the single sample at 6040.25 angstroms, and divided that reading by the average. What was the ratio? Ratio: 0.85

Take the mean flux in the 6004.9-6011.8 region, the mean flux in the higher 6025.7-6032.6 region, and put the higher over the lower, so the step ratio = 1.00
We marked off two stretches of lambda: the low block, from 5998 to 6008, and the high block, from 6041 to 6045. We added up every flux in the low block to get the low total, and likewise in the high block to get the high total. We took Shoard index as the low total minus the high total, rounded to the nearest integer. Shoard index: 14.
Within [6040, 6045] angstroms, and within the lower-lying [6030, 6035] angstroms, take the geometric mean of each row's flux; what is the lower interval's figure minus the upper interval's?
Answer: 0.1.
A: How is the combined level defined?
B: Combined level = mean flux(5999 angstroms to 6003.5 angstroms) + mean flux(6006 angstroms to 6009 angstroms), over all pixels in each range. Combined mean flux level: 6.3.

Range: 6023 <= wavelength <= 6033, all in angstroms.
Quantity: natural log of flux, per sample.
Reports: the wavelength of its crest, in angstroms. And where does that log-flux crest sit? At 6027.74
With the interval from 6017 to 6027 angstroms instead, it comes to 6018.03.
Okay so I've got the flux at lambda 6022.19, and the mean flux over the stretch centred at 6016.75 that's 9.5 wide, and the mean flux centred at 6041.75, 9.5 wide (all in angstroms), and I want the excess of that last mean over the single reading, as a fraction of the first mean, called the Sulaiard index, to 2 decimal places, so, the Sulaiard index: -0.13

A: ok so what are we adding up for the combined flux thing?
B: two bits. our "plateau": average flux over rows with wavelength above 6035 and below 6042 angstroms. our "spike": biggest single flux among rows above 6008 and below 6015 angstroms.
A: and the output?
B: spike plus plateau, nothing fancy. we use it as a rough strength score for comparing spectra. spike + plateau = 5.89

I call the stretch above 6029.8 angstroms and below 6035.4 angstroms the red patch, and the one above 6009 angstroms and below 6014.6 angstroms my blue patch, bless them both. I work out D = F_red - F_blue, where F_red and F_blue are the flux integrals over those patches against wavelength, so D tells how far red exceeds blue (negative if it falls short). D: -1.6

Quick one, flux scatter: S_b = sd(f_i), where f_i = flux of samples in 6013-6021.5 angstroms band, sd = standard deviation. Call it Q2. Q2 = 0.03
